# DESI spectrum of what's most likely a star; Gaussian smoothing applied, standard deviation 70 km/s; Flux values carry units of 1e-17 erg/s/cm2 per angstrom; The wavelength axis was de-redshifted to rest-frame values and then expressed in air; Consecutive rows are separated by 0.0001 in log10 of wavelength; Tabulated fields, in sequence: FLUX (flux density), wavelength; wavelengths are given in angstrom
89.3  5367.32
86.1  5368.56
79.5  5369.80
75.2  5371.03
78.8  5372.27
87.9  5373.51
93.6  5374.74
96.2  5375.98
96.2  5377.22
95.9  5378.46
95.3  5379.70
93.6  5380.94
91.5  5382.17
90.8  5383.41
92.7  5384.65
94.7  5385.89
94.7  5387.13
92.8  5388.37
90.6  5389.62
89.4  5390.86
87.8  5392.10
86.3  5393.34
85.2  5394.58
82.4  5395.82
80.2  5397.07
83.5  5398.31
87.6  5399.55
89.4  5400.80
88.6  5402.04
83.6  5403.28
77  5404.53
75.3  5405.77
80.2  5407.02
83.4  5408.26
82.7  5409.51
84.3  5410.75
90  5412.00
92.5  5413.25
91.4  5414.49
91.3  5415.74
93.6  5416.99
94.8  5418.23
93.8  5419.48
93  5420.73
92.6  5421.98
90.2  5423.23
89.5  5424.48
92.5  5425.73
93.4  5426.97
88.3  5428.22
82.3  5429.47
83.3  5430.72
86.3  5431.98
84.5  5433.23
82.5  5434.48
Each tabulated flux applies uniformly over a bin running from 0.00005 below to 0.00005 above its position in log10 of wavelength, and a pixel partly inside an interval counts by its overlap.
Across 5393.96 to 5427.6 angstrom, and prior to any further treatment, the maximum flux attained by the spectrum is 94.8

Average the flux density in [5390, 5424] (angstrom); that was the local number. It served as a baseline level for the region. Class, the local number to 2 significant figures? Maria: 87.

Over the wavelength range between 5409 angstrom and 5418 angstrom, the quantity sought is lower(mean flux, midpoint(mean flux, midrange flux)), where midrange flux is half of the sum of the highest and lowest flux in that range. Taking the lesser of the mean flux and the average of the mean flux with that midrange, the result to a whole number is 89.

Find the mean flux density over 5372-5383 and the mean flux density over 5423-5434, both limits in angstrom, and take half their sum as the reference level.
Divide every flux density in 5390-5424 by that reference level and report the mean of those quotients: 0.97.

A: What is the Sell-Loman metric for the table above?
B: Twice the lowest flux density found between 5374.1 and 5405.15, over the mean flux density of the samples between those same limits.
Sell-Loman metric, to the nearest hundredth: 1.72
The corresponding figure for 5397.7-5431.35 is 1.72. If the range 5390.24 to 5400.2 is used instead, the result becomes 1.88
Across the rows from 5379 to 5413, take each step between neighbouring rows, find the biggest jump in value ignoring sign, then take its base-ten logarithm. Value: 0.82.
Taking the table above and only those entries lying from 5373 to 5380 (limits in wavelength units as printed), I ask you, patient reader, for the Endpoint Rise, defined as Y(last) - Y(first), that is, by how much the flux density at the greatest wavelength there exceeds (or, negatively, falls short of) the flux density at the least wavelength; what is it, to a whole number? 7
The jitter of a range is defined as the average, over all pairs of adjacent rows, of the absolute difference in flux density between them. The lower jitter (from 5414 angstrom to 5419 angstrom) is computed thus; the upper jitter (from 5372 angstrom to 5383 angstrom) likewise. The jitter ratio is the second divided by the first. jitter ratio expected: 2.3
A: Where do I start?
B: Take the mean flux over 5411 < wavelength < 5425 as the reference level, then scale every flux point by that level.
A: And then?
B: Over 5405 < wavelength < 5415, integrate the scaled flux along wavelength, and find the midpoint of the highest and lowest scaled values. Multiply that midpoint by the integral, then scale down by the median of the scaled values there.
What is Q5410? 9.2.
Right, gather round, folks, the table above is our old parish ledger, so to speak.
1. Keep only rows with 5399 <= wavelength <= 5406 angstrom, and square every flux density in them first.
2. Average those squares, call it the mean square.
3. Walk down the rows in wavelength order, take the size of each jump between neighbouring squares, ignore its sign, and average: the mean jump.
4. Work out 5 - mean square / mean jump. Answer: -8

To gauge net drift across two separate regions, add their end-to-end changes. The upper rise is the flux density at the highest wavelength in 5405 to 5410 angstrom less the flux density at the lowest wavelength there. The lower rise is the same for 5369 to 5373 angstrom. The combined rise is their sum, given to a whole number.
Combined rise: 7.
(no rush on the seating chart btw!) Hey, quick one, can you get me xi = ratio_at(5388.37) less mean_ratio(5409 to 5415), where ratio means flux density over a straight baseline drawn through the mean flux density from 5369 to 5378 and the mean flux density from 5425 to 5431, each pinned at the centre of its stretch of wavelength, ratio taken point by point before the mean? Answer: 0.059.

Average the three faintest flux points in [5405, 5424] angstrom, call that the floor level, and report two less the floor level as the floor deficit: -77.4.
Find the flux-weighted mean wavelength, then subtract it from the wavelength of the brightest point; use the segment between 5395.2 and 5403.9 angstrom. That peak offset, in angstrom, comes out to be 1.2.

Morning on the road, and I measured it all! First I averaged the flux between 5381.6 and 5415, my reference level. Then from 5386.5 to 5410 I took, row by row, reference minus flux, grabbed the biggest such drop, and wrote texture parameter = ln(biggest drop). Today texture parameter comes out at 2.5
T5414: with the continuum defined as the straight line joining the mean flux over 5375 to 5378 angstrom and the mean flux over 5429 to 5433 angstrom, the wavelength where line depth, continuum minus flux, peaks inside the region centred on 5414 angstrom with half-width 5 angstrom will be 5409.51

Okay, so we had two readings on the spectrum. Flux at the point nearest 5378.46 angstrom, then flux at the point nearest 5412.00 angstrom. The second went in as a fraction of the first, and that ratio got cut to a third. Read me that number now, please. 0.313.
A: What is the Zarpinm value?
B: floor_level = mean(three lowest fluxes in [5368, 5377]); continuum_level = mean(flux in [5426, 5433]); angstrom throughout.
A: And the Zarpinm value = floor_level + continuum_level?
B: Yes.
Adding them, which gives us 165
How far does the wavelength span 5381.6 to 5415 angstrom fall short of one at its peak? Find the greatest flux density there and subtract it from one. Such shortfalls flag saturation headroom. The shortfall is -93.7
